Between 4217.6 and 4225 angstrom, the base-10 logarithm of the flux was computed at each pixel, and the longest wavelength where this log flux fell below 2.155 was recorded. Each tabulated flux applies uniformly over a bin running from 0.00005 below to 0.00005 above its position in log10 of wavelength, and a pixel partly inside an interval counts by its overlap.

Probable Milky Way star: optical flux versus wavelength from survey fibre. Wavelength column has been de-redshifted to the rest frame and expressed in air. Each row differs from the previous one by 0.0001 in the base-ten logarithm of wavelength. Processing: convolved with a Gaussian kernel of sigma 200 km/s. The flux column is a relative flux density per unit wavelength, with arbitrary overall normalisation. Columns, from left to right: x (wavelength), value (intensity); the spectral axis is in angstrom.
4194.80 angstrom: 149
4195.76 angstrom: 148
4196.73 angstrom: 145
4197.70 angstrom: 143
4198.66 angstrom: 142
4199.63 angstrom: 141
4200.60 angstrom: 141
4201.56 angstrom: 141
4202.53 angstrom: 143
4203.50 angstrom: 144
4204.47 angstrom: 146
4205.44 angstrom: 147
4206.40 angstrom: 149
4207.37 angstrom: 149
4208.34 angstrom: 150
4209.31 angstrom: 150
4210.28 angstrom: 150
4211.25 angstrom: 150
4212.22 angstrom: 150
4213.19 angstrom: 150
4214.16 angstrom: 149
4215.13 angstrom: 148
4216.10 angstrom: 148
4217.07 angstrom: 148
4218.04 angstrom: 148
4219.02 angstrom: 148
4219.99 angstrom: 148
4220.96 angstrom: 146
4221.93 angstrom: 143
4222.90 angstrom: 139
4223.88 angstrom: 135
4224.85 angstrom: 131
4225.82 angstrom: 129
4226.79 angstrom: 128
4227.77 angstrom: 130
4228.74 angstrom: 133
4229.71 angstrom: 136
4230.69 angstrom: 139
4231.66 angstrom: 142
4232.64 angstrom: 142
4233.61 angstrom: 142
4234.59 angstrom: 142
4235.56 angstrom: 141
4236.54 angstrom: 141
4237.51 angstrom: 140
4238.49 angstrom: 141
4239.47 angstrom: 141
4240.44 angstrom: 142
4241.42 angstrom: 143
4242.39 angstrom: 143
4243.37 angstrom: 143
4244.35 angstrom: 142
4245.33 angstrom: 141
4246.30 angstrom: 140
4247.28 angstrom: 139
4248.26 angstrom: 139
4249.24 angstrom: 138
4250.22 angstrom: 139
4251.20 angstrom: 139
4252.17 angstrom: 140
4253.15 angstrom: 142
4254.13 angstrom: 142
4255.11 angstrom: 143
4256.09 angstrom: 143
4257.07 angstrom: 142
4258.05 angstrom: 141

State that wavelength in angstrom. 4224.85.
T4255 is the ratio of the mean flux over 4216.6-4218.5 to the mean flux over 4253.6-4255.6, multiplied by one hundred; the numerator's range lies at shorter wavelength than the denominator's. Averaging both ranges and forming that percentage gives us 104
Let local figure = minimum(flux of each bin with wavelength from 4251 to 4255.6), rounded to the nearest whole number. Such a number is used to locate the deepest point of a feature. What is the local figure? 139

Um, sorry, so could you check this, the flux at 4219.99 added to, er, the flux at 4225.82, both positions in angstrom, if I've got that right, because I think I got 277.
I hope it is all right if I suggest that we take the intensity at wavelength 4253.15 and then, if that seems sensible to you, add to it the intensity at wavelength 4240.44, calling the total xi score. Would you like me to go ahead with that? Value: 284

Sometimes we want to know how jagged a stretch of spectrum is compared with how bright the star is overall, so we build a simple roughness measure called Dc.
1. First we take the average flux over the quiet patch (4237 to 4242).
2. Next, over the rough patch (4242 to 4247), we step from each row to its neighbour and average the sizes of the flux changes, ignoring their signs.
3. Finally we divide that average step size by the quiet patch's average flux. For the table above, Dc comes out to 0.0053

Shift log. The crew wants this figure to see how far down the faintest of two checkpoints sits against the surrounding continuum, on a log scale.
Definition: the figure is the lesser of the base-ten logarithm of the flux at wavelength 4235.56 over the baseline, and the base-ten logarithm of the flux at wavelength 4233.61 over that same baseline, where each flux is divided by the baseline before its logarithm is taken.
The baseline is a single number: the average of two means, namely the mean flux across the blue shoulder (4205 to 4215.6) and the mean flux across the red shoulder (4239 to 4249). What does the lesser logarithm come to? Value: -0.013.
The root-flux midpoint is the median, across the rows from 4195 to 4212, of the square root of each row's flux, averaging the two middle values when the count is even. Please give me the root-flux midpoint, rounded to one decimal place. 12.1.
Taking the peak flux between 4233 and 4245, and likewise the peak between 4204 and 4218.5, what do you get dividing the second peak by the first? 1.05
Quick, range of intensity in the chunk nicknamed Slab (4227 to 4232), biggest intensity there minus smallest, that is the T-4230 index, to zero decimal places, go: 12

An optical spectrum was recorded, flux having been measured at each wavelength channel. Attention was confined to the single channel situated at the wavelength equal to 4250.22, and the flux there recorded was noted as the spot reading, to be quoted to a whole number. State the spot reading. 139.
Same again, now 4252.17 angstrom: 140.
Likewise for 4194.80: 149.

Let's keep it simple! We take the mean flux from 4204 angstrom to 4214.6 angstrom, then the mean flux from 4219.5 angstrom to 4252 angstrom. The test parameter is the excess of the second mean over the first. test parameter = -10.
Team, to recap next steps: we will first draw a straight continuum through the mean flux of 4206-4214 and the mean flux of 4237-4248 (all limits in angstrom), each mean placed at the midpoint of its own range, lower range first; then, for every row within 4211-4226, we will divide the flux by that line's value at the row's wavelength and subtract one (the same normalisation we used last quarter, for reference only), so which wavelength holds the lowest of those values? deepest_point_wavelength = 4225.82 angstrom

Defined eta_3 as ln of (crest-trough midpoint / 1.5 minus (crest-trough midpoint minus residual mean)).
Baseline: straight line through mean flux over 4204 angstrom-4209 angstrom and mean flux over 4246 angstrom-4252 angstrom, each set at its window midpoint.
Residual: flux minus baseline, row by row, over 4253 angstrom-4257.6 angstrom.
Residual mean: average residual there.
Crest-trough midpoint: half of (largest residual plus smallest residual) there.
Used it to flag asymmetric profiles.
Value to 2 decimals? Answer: 1.16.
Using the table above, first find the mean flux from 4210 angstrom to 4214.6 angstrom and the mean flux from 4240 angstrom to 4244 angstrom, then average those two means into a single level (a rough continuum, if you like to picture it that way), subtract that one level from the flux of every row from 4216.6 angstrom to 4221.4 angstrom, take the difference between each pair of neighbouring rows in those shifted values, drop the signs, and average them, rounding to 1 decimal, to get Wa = 0.5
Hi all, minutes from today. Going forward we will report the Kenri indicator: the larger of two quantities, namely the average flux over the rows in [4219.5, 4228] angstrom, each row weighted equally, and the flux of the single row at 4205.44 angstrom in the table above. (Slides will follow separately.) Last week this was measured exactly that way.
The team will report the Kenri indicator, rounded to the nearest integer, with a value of 147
